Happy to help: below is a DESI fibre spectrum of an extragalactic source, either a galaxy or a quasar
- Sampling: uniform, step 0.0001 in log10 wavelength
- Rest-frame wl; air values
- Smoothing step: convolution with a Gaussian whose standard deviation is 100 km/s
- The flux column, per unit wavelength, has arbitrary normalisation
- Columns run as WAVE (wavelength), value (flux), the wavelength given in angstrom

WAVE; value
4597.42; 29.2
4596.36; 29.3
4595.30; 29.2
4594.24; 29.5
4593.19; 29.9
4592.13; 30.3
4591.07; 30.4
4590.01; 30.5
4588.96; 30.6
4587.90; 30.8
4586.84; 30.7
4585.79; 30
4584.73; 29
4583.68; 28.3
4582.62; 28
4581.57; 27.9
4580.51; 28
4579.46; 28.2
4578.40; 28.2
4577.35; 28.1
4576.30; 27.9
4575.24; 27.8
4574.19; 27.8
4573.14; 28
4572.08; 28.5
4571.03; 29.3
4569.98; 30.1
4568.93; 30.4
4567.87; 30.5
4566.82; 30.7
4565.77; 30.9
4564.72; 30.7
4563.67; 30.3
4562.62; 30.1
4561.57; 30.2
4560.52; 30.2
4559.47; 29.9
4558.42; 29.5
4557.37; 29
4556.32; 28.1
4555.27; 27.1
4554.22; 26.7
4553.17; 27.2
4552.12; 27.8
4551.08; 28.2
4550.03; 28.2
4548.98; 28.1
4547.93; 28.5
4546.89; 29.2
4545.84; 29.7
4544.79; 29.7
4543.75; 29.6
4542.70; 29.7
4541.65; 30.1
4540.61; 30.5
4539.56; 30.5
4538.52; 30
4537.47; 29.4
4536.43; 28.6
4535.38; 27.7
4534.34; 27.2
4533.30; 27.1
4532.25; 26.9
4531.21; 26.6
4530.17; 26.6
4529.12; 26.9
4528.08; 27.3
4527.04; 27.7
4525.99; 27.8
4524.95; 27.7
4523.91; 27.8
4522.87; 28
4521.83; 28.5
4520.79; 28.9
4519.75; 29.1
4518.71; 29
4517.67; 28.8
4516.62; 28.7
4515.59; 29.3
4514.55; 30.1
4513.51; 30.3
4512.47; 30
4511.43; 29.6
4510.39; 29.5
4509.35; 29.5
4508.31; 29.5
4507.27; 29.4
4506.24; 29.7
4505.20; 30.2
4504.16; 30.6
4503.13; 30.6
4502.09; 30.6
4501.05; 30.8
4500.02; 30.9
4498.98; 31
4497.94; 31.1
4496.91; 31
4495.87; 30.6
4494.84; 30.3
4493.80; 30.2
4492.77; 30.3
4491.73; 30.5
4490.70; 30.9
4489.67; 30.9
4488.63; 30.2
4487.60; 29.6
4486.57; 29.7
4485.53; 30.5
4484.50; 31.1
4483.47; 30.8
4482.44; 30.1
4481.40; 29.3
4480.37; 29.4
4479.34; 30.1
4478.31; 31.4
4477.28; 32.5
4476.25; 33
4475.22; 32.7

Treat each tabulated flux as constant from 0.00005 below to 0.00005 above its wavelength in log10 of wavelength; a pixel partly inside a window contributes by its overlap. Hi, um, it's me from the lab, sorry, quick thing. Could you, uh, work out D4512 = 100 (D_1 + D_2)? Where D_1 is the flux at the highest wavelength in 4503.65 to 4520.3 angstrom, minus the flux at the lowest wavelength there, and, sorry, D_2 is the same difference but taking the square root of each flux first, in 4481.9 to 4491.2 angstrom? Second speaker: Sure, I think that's -143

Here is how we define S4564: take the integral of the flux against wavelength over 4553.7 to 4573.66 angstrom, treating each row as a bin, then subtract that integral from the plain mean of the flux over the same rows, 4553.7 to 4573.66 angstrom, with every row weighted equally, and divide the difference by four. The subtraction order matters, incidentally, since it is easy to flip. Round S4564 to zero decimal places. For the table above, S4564 -140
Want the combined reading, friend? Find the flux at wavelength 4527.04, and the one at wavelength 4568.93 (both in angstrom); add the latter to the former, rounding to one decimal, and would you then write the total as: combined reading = 58.1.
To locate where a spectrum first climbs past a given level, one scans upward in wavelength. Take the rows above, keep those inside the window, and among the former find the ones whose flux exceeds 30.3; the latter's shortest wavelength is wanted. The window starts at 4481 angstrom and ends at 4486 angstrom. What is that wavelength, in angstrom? 4483.47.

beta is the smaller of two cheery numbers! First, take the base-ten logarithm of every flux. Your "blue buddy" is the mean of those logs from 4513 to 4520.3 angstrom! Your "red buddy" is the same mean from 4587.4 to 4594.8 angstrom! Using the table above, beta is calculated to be 1.47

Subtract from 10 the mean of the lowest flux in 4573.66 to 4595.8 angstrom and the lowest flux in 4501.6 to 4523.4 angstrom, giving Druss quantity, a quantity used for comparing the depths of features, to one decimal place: -17.9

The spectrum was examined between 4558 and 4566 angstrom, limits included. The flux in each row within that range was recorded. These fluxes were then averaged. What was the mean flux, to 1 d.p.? 30.2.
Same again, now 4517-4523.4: 28.7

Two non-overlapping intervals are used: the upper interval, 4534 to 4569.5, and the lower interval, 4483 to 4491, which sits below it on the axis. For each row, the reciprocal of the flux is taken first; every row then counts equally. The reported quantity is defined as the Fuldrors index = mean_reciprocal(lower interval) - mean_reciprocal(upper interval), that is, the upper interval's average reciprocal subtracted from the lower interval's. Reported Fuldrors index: -0.0014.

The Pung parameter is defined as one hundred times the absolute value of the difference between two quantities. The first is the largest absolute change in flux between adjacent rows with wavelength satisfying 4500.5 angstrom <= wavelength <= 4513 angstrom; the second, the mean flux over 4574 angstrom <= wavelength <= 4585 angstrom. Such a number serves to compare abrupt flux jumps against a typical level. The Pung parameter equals 2761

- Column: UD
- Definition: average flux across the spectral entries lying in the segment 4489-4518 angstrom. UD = 30.2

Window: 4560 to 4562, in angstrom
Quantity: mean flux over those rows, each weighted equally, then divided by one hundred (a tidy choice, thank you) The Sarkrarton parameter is 0.302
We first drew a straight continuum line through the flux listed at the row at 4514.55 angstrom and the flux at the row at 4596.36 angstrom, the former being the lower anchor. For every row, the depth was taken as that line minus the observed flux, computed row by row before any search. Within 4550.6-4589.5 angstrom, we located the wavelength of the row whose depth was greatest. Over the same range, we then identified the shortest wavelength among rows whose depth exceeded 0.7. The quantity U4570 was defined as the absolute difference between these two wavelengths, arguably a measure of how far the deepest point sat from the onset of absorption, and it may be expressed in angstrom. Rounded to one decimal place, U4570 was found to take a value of 3.1 angstrom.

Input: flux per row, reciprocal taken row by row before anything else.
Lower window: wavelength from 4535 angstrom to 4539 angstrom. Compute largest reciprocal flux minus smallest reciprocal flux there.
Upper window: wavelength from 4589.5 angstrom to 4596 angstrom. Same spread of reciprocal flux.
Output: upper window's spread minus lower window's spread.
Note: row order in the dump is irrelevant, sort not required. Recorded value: -0.001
